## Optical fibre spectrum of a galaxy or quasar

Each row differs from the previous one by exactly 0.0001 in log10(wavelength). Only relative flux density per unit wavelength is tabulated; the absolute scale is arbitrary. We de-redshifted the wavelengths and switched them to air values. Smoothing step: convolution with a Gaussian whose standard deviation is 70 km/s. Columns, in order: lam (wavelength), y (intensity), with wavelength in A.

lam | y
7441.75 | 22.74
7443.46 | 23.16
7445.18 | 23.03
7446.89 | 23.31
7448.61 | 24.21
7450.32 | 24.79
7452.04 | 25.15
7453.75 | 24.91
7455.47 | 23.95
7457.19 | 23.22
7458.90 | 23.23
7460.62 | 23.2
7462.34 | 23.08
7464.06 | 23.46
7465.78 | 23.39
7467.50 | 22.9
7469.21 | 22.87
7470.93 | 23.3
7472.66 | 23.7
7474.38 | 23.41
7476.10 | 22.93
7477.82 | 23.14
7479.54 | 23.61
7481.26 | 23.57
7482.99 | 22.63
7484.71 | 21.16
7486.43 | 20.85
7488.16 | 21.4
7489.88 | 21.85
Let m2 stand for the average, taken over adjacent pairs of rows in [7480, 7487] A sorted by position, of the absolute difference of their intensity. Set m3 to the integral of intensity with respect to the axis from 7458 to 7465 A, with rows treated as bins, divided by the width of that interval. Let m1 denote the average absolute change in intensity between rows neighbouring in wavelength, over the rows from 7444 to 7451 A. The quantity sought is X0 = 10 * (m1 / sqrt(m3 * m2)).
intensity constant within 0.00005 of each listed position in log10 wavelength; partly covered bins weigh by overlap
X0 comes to 1.3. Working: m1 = 0.59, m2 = 0.91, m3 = 23.2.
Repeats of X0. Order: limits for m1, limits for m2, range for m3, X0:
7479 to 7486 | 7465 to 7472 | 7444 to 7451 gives 3.0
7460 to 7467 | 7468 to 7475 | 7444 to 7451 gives 0.6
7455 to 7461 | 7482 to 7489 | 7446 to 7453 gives 0.6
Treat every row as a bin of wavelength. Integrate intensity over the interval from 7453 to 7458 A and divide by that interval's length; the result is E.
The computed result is 23.98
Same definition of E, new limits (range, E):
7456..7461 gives 23.27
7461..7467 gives 23.26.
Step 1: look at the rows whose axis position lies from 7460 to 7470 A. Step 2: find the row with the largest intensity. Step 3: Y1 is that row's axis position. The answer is 7464.06 A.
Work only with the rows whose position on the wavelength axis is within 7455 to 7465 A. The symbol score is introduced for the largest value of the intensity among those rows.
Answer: 23.95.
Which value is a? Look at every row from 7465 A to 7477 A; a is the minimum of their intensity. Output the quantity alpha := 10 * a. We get 228.7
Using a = 22.87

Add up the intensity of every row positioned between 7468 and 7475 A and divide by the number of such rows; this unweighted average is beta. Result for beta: 23.3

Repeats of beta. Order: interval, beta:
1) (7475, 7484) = 23.2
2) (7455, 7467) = 23.4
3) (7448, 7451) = 24.5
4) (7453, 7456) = 24.4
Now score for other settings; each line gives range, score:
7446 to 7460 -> 25.15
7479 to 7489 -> 23.61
